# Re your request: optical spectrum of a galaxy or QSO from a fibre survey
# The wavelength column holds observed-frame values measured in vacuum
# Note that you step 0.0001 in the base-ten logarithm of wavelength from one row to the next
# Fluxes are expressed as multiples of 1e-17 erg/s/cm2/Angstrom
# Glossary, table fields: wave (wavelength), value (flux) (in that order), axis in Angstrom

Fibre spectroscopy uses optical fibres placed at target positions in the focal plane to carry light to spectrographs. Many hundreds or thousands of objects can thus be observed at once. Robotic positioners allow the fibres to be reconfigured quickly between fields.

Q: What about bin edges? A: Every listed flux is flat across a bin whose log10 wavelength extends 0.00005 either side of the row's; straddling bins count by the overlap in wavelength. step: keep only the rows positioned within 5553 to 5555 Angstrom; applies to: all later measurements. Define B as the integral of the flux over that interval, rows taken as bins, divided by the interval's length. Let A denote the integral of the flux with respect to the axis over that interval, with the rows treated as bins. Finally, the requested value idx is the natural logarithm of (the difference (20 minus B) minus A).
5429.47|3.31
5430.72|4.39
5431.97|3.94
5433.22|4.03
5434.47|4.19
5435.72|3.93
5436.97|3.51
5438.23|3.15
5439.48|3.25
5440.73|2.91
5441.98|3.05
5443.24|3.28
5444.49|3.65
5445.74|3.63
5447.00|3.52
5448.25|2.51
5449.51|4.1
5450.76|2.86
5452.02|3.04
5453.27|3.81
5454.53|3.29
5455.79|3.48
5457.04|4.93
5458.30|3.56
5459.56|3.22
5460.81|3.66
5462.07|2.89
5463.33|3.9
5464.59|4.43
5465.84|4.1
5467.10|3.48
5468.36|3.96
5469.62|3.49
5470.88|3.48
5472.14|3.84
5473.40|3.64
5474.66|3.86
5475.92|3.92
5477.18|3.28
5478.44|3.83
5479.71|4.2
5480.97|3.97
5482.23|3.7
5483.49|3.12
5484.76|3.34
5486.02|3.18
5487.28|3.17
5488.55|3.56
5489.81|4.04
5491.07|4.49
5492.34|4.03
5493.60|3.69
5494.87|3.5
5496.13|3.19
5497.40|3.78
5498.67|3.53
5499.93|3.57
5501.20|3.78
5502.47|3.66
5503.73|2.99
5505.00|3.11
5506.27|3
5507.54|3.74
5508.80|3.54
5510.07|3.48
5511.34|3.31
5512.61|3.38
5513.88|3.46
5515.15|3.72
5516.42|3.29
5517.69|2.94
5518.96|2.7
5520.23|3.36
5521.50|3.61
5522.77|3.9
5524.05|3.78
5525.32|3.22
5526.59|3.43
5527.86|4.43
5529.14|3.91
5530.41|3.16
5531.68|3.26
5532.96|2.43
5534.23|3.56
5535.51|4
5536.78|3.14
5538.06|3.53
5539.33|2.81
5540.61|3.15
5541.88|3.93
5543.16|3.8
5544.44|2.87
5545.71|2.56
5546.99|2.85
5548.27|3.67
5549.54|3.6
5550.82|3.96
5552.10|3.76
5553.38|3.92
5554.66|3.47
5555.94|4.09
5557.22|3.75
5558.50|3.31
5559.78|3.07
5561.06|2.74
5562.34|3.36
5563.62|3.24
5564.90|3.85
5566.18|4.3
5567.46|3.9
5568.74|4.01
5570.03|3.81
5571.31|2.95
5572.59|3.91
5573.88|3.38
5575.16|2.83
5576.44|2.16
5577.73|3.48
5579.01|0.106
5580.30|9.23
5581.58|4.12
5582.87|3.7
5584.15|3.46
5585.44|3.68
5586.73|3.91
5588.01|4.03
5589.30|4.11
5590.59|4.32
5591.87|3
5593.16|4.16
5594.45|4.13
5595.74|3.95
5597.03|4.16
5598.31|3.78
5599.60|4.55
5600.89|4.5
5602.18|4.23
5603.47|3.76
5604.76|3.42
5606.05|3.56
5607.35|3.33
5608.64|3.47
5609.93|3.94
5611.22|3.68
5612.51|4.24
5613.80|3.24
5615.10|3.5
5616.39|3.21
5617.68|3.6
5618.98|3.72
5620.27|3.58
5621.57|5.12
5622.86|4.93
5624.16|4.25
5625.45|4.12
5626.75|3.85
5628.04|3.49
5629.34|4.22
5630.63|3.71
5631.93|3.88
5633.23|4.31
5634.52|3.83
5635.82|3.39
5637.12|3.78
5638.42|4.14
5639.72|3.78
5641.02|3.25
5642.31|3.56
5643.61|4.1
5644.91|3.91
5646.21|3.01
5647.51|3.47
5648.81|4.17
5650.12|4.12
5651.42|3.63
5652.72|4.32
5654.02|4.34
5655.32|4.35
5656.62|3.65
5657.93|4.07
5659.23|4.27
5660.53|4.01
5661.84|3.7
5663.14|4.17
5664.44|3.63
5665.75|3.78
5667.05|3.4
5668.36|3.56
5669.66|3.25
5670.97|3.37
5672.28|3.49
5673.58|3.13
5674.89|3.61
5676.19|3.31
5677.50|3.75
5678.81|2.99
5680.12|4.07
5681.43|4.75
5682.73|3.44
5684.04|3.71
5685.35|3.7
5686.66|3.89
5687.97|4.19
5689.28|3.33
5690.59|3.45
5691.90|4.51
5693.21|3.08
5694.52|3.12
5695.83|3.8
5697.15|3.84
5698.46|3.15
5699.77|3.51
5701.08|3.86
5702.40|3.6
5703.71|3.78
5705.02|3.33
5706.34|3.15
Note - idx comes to 2.2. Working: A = 7.4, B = 3.70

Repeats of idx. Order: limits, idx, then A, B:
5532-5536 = 1.3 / 13.2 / 3.29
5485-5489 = 1.3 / 13.2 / 3.30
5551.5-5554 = 1.9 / 9.6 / 3.84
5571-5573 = 2.3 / 6.9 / 3.46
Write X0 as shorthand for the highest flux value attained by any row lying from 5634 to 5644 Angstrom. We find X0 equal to 4.14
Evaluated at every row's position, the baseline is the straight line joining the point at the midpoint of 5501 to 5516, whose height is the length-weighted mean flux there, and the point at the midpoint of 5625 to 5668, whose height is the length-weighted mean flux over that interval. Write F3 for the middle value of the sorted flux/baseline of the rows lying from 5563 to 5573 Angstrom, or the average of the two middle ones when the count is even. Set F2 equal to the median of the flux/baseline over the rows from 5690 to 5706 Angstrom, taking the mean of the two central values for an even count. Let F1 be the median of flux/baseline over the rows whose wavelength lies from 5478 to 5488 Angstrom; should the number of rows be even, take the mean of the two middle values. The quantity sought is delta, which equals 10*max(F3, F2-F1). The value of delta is 10.7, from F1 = 1.05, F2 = 0.88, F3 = 1.07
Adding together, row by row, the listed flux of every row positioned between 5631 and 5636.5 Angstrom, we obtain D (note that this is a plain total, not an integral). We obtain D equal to 15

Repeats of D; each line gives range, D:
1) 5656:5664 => 24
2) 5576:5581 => 15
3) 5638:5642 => 11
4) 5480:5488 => 20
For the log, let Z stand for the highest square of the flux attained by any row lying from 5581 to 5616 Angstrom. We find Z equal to 20.7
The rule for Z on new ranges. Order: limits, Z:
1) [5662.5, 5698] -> 22.6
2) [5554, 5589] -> 85.2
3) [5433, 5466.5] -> 24.3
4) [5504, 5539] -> 19.6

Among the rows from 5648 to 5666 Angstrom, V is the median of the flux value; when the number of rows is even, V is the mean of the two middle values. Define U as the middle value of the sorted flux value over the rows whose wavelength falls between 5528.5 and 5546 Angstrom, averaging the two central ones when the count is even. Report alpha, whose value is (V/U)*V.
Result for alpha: 5.22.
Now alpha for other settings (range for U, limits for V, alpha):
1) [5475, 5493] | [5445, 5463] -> 3.25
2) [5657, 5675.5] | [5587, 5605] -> 4.69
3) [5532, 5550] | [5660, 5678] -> 3.85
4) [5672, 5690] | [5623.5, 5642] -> 4.03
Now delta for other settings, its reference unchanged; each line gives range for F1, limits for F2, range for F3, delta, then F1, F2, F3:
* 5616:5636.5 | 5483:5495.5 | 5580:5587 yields 10.4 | 1.01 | 1.05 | 1.04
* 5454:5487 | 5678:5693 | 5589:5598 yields 11.2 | 1.10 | 0.93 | 1.12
